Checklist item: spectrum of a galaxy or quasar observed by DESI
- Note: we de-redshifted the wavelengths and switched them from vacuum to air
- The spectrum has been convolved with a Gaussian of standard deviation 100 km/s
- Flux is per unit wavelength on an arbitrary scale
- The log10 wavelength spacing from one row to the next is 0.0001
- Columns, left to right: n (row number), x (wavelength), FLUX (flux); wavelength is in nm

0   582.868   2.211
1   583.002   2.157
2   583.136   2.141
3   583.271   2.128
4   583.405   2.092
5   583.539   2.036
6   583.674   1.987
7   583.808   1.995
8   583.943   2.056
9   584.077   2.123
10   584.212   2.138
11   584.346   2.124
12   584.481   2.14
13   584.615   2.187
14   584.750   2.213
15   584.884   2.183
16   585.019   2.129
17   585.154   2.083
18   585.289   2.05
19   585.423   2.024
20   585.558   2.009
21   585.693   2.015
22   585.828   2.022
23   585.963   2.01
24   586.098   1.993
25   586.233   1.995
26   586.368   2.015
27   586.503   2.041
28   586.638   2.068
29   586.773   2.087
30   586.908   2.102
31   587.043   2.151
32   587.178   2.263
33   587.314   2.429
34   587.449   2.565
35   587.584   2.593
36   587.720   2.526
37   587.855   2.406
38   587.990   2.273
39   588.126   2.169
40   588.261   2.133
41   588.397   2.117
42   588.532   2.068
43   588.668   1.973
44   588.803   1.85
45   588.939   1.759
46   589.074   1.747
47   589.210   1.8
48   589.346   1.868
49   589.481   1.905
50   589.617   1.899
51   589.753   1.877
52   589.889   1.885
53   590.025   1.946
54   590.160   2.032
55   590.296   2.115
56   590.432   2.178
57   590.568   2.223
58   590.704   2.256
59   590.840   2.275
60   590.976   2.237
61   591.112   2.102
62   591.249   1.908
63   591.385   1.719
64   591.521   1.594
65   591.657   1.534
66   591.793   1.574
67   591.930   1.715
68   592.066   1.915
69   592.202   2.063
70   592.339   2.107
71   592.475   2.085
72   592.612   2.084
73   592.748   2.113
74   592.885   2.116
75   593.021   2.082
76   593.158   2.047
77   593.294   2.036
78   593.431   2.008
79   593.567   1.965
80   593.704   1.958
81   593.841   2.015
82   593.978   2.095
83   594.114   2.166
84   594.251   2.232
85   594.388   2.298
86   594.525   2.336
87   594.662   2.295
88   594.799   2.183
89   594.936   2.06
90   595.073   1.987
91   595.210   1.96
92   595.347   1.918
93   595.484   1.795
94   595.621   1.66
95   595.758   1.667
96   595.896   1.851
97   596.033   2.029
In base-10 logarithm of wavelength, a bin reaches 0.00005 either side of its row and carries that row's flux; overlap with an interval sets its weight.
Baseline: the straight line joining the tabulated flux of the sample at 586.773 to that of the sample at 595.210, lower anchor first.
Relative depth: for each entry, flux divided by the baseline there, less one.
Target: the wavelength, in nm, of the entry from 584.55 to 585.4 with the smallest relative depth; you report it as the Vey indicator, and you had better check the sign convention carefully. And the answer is 585.289 nm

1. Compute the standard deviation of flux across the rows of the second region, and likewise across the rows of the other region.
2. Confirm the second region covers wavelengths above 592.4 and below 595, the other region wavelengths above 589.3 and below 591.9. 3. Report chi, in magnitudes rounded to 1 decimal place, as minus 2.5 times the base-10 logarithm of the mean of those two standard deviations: 1.9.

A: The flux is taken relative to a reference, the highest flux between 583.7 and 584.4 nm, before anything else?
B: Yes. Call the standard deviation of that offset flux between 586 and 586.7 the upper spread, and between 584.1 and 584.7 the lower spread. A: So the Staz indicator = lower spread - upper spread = 0.00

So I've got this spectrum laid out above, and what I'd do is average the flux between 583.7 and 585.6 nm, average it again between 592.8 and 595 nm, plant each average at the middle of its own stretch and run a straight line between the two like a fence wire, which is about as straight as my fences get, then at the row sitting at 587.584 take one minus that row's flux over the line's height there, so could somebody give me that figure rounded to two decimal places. -0.23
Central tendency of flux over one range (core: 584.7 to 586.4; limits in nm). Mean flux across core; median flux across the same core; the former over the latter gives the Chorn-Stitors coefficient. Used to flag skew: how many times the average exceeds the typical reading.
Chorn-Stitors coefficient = 1.02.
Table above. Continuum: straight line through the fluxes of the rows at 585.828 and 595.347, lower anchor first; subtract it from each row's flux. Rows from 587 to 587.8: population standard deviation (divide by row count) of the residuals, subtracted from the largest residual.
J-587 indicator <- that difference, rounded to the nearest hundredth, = 0.42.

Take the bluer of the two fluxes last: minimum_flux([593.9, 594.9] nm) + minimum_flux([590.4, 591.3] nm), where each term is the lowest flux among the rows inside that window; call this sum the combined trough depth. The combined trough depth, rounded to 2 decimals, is 4.00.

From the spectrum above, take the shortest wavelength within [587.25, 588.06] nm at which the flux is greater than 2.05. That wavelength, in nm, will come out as 587.314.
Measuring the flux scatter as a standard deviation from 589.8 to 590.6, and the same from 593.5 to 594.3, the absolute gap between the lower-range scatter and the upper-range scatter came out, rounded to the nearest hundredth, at 0.02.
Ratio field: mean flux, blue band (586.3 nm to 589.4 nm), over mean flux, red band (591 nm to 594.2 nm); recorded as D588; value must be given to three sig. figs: 1.09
